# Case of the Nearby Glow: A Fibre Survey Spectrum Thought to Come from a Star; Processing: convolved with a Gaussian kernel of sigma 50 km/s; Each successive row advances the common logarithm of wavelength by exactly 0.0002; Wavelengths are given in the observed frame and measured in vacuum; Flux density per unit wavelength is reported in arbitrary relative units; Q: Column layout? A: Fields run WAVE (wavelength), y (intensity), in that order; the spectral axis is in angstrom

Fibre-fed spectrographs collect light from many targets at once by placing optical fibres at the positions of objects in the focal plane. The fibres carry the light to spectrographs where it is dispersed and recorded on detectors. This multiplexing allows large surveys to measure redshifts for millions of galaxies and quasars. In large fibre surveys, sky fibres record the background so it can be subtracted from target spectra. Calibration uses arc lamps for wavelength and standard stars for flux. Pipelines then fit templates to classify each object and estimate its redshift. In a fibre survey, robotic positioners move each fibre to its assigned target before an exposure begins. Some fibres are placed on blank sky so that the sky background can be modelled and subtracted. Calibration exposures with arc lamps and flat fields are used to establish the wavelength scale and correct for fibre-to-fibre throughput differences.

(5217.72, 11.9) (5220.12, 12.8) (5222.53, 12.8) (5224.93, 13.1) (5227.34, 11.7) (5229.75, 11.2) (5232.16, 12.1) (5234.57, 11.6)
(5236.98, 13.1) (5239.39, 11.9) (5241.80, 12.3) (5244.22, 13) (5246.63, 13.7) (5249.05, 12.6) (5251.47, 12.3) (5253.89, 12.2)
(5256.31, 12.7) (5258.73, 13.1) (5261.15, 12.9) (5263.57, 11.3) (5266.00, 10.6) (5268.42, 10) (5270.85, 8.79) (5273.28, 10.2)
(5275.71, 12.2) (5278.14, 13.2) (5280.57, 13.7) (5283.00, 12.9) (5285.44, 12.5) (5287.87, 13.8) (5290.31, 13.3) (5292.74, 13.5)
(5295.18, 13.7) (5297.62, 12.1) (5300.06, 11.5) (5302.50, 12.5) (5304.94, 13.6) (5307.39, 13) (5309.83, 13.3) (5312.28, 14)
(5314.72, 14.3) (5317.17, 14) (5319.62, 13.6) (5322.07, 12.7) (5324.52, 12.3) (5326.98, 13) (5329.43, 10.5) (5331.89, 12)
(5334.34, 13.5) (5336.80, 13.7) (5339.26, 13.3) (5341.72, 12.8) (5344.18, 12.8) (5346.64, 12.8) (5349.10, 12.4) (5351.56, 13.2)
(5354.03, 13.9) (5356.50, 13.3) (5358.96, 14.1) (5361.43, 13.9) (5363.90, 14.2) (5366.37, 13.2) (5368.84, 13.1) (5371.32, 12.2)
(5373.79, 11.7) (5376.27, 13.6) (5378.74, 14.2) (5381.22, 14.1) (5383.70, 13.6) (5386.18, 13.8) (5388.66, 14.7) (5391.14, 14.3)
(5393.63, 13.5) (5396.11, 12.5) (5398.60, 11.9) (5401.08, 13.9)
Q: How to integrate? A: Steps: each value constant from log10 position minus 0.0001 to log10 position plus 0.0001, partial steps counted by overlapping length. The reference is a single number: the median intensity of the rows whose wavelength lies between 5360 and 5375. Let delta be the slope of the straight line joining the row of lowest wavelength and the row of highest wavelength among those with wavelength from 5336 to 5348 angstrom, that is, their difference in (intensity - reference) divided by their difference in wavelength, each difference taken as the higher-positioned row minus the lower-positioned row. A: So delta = -0.09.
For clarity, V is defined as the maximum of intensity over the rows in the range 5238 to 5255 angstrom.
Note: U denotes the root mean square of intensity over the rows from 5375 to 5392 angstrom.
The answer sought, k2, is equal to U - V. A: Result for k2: 0.3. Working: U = 14.0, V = 13.7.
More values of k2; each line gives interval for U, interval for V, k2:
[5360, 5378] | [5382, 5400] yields -1.5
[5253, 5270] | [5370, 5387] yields -2.3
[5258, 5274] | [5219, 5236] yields -2.0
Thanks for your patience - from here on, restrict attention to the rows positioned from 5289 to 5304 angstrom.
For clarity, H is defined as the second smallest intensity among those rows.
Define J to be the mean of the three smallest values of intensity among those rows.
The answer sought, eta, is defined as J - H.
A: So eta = -0.07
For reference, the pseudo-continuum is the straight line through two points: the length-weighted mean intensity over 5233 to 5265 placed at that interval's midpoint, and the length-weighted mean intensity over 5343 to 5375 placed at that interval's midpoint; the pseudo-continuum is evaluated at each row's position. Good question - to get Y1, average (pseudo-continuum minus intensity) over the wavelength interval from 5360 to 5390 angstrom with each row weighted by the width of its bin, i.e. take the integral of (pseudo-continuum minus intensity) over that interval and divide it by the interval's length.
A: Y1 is -0.30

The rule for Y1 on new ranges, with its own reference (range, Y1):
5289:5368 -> -0.16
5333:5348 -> -0.10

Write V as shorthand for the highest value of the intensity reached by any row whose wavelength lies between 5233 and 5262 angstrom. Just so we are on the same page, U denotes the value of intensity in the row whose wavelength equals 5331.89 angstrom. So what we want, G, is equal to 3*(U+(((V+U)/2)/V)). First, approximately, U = 12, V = 13.7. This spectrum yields 38.8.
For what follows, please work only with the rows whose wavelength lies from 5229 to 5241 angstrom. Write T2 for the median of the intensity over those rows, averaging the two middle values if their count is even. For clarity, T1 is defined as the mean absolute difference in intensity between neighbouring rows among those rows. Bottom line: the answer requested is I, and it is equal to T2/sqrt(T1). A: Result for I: 11.8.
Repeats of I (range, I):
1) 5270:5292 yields 13.0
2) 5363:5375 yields 16.6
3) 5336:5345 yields 23.8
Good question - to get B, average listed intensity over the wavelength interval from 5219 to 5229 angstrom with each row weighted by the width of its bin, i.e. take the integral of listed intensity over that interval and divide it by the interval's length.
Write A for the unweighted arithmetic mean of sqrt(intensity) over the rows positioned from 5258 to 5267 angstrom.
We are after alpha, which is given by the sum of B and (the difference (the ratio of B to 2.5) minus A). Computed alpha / 14.1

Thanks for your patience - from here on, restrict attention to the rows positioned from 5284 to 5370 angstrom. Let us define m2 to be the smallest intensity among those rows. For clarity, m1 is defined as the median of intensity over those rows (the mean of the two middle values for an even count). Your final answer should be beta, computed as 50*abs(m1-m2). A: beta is 140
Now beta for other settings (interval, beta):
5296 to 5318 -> 90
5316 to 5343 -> 125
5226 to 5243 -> 35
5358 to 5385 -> 95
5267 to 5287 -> 178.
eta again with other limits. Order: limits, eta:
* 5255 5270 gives 0.03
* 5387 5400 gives 0.13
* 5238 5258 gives -0.07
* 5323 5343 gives -0.40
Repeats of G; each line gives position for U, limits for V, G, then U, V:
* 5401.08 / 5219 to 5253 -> 44.7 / 13.9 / 13.7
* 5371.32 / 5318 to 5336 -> 39.4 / 12.2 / 13.6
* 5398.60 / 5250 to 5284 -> 38.5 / 11.9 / 13.7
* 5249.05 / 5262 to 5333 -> 40.6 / 12.6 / 14.3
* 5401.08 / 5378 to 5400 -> 44.6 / 13.9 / 14.7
